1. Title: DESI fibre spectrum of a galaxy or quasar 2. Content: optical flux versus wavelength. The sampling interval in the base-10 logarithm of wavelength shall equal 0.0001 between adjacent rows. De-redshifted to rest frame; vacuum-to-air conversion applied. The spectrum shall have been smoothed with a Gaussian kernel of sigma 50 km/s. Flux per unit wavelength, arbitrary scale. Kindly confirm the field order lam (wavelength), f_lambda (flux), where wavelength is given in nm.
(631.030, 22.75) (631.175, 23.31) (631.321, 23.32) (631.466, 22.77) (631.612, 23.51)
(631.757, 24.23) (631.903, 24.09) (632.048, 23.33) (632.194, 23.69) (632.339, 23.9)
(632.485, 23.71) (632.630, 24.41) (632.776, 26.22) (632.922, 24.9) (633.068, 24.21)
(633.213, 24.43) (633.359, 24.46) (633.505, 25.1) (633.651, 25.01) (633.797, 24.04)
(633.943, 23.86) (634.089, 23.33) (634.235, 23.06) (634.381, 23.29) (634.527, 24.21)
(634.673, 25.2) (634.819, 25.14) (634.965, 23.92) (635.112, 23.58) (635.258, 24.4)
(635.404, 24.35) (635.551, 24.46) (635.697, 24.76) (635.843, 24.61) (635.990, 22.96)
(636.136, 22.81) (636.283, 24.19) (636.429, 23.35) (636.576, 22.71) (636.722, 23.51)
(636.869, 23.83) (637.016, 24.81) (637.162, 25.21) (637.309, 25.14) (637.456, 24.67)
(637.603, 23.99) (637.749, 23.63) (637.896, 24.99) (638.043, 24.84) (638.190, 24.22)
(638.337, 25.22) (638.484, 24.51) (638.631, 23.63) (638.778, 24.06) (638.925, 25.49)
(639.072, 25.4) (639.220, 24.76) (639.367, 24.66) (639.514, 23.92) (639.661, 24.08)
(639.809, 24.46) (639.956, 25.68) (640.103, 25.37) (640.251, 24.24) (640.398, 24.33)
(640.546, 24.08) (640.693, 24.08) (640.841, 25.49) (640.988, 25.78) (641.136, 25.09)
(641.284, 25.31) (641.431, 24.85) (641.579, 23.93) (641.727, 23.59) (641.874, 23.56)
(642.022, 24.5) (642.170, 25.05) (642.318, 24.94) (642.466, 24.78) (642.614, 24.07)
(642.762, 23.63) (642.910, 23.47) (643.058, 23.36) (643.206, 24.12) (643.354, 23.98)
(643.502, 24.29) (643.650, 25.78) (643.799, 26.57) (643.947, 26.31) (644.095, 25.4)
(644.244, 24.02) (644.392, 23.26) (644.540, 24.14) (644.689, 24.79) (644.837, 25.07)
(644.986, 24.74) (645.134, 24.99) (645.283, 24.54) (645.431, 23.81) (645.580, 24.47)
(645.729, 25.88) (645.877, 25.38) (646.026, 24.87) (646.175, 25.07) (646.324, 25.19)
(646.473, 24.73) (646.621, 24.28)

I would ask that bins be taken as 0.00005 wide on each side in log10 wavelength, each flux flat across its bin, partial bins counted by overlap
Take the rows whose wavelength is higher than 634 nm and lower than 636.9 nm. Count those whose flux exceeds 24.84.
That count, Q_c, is 2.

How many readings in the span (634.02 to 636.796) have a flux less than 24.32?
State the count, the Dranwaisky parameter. 12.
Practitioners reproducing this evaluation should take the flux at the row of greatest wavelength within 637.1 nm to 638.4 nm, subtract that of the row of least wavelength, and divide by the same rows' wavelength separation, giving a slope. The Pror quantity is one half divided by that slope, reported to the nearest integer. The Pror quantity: 59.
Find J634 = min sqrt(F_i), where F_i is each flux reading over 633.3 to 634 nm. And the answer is 4.88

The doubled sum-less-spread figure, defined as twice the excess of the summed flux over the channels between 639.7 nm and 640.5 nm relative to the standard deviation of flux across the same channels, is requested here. 247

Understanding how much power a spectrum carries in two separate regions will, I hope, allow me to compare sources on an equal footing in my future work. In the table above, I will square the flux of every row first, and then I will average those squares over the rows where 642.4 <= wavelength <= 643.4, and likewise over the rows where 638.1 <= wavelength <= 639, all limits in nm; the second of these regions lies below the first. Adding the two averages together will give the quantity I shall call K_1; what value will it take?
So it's 1174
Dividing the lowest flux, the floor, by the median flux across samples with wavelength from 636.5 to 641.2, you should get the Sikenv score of 0.924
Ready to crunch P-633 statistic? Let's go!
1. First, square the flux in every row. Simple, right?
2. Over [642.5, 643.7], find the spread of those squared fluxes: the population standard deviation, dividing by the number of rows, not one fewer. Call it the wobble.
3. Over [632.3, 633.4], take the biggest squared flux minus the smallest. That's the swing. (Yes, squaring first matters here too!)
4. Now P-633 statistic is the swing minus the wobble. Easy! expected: 90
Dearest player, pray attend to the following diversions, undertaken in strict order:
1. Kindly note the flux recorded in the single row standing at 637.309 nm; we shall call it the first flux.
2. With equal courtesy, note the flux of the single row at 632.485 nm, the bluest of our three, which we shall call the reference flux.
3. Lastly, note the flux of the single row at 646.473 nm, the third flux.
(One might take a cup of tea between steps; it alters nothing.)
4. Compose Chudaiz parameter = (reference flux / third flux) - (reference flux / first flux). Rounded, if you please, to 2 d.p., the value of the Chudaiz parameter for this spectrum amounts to 0.02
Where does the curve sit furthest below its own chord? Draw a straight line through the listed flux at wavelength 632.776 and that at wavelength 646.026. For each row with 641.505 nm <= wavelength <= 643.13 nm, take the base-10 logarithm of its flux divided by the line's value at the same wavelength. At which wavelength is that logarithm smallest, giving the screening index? 643.058 nm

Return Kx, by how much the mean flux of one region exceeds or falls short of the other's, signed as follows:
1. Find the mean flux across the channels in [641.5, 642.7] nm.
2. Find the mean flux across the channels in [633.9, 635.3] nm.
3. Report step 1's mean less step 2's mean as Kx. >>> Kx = 0.30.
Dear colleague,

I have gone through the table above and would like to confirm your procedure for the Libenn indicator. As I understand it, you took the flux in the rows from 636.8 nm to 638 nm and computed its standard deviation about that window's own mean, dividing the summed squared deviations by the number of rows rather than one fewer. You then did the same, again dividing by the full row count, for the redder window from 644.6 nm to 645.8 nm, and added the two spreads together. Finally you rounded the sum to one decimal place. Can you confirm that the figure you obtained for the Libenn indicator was 1.1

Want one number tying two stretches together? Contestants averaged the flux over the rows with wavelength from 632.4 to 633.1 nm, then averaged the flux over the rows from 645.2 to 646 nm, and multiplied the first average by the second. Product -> 613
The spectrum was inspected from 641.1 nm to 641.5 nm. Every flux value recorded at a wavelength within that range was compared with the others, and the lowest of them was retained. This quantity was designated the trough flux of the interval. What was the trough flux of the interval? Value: 24.85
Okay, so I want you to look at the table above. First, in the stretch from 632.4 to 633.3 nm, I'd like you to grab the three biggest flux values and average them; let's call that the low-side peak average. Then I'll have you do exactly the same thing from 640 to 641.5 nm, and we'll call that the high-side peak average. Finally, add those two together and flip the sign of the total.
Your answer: -50.7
